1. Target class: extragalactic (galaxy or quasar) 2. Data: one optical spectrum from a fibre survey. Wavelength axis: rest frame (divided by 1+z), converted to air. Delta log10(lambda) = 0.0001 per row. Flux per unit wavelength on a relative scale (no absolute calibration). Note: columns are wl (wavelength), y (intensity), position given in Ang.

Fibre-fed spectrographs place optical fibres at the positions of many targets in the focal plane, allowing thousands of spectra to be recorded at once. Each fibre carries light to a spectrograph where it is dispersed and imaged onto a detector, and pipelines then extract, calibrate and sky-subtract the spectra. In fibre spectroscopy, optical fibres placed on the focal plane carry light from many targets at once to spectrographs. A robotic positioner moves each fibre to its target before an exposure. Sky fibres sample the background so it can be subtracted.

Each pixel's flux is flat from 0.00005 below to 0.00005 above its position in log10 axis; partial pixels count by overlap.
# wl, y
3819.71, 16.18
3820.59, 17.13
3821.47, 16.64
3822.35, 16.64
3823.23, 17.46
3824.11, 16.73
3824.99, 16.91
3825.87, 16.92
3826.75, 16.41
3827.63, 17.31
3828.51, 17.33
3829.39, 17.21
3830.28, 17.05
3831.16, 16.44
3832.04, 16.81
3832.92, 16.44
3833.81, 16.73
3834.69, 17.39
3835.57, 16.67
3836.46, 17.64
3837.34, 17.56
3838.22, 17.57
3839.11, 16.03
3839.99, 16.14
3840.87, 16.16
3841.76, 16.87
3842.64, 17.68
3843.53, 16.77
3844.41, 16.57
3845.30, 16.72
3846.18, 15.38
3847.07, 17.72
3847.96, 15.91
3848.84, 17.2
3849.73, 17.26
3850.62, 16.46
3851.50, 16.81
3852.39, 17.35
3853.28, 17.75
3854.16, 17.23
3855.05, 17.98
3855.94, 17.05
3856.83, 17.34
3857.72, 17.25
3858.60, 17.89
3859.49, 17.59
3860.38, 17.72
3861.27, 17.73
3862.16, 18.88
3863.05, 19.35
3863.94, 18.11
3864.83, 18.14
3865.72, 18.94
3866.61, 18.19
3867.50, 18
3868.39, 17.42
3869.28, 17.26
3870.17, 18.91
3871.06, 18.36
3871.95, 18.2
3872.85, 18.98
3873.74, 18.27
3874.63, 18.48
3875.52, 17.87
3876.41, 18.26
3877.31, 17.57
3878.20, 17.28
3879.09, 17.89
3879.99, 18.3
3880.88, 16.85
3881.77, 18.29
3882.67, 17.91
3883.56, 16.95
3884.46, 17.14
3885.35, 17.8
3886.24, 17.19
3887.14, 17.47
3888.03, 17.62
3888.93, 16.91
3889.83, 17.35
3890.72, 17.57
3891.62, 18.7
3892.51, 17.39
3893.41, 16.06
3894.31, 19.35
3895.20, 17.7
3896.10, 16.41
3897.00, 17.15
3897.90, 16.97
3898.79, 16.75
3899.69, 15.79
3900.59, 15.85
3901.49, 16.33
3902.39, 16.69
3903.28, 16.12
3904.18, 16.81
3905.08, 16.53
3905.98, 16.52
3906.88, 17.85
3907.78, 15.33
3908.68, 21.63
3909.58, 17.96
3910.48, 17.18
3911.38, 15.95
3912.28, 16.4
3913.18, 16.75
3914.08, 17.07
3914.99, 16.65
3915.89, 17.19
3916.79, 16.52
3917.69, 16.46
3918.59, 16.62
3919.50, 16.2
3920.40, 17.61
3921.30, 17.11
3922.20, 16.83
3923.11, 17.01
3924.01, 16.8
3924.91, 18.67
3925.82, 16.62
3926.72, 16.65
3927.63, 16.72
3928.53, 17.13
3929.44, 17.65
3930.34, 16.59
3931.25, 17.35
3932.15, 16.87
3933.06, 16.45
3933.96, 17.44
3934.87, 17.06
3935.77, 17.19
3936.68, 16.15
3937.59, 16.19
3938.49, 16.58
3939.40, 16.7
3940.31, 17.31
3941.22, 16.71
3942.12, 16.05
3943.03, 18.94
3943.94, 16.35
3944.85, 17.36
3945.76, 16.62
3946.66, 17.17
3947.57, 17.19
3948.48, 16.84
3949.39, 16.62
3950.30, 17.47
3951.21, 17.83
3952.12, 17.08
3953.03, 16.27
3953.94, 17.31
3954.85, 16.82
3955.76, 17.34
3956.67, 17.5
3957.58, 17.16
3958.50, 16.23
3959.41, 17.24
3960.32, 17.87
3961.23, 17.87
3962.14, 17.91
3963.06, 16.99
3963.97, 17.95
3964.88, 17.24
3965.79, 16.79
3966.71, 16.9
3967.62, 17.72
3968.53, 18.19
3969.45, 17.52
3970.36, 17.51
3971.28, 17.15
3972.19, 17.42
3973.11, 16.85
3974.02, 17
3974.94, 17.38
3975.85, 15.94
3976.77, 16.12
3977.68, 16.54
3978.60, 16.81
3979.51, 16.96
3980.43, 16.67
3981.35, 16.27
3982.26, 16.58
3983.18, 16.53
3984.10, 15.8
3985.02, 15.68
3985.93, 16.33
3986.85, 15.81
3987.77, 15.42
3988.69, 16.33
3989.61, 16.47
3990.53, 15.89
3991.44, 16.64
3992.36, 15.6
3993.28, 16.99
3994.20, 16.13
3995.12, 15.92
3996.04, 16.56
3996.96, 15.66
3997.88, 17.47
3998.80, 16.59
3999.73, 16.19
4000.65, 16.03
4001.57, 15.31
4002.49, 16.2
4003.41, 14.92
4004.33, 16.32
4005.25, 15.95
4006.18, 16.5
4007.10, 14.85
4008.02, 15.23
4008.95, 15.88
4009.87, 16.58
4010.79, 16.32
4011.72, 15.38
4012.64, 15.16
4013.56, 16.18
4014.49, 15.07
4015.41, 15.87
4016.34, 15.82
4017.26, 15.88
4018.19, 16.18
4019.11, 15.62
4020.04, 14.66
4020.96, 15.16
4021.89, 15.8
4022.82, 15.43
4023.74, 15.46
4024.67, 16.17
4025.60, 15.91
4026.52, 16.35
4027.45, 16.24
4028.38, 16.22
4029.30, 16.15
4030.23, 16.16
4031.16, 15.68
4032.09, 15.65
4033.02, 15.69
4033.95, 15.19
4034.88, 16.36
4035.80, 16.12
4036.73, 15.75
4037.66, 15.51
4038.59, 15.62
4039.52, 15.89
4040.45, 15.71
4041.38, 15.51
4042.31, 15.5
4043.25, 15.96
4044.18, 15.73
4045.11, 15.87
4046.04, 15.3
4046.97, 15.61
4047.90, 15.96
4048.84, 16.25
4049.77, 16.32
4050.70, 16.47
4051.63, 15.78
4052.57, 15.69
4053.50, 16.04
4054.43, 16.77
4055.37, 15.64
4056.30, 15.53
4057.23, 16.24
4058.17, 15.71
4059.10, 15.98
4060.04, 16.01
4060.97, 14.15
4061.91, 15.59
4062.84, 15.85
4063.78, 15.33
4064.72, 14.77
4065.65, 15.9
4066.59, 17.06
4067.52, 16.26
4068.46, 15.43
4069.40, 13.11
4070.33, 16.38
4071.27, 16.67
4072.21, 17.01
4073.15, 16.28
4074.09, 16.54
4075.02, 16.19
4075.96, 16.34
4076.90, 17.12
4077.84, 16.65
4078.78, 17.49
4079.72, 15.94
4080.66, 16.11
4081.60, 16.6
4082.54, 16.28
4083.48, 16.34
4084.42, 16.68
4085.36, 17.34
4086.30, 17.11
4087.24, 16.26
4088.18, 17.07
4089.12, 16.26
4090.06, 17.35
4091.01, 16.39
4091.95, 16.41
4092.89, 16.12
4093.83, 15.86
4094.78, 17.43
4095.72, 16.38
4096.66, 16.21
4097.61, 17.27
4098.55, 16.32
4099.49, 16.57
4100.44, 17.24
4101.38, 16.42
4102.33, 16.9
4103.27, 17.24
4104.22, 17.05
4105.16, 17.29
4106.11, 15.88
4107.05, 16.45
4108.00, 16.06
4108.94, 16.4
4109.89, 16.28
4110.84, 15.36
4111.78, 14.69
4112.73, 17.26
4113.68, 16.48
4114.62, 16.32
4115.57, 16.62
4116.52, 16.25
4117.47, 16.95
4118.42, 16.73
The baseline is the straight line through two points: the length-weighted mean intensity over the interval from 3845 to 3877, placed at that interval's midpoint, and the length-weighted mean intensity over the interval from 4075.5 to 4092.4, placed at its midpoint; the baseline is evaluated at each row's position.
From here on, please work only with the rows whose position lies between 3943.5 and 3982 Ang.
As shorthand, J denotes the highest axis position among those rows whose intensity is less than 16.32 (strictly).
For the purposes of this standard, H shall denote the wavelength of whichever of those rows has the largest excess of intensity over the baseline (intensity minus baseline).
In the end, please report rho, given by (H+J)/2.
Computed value 3974.9 Ang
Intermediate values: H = 3968.53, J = 3981.35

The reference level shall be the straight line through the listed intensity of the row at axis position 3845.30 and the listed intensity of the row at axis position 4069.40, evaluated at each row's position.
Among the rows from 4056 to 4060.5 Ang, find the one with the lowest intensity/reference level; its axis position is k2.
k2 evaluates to 4056.30 Ang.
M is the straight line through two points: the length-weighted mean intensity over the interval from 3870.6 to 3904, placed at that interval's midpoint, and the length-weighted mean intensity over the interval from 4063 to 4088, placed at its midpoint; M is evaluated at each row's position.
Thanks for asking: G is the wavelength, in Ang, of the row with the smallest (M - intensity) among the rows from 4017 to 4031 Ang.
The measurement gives 4026.52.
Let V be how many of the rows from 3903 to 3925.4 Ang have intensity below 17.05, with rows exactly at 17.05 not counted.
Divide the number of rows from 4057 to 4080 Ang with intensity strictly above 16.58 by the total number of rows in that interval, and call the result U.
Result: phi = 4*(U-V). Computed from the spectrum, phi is -63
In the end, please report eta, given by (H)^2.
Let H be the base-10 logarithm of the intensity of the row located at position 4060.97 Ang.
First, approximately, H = 1.15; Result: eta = 1.32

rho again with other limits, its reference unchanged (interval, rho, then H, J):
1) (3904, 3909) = 3908.2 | 3908.68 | 3907.78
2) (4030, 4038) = 4036.3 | 4034.88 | 4037.66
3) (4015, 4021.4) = 4019.6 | 4018.19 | 4020.96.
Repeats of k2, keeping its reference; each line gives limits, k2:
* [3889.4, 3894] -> 3893.41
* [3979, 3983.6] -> 3981.35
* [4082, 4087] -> 4082.54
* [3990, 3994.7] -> 3992.36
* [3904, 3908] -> 3907.78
